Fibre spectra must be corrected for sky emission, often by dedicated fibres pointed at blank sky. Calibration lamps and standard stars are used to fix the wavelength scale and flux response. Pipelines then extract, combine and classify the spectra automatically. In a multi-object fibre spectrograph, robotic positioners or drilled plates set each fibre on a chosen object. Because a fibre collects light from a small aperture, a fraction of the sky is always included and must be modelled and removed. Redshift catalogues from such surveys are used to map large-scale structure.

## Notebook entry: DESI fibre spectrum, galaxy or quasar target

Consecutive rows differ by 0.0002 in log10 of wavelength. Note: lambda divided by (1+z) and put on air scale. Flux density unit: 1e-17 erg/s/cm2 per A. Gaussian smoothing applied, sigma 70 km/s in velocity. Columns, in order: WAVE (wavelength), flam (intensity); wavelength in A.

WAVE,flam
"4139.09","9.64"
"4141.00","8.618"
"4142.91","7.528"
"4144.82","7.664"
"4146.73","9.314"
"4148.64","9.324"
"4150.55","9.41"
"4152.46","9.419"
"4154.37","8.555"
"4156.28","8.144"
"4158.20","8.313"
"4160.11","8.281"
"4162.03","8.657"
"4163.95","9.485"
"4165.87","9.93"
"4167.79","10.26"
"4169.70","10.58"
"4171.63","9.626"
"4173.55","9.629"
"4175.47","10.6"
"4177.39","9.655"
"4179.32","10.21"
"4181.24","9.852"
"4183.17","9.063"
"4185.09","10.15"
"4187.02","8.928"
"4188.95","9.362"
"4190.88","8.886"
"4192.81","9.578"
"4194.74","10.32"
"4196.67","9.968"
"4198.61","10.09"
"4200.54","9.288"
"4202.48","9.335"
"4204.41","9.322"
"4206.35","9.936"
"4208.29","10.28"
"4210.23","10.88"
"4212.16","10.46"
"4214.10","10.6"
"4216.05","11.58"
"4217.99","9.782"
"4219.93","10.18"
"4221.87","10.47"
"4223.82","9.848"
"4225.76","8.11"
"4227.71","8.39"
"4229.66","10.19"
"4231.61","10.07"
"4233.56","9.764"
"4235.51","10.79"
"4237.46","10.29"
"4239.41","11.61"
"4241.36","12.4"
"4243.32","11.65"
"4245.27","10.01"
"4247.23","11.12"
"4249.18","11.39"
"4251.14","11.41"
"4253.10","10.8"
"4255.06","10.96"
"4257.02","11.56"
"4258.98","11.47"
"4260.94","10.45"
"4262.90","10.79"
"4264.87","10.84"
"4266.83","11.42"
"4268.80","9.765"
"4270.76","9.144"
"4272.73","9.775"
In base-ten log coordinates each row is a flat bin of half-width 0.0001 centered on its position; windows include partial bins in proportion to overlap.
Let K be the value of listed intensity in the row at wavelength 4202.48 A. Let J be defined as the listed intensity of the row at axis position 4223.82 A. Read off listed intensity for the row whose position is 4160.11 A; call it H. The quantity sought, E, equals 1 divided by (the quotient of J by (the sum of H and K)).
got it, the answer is 1.79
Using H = 8.281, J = 9.848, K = 9.335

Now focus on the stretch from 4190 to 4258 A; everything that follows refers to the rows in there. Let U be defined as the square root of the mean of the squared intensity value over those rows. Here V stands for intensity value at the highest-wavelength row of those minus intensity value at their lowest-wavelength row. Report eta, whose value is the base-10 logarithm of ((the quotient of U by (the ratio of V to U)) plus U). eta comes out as 1.7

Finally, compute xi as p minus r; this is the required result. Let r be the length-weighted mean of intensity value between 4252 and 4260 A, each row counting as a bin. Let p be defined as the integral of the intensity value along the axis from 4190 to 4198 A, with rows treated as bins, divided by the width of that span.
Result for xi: -1.5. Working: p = 9.7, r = 11.2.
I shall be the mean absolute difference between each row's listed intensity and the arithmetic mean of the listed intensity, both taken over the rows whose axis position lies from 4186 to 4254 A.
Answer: 0.73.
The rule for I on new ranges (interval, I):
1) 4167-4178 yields 0.42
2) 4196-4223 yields 0.48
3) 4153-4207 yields 0.56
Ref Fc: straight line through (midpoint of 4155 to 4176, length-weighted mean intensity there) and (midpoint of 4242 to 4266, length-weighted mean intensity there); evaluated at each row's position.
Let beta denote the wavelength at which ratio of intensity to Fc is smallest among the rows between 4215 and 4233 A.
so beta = 4225.76 A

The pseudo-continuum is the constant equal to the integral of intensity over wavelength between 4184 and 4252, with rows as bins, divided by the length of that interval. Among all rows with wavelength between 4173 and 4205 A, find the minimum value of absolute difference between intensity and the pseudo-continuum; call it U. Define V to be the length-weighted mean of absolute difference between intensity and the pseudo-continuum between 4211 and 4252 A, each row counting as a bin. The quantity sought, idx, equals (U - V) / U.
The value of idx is -28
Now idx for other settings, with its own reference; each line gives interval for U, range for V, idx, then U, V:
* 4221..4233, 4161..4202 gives -70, 0.01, 0.57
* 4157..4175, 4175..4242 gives -7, 0.08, 0.63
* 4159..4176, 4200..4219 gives -7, 0.08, 0.61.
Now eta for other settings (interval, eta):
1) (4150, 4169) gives 2.0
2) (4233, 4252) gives 1.9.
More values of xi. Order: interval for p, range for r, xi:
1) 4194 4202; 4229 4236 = -0.3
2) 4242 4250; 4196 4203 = 1.4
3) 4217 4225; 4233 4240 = -0.6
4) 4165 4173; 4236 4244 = -1.4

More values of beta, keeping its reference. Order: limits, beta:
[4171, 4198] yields 4190.88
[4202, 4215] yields 4204.41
